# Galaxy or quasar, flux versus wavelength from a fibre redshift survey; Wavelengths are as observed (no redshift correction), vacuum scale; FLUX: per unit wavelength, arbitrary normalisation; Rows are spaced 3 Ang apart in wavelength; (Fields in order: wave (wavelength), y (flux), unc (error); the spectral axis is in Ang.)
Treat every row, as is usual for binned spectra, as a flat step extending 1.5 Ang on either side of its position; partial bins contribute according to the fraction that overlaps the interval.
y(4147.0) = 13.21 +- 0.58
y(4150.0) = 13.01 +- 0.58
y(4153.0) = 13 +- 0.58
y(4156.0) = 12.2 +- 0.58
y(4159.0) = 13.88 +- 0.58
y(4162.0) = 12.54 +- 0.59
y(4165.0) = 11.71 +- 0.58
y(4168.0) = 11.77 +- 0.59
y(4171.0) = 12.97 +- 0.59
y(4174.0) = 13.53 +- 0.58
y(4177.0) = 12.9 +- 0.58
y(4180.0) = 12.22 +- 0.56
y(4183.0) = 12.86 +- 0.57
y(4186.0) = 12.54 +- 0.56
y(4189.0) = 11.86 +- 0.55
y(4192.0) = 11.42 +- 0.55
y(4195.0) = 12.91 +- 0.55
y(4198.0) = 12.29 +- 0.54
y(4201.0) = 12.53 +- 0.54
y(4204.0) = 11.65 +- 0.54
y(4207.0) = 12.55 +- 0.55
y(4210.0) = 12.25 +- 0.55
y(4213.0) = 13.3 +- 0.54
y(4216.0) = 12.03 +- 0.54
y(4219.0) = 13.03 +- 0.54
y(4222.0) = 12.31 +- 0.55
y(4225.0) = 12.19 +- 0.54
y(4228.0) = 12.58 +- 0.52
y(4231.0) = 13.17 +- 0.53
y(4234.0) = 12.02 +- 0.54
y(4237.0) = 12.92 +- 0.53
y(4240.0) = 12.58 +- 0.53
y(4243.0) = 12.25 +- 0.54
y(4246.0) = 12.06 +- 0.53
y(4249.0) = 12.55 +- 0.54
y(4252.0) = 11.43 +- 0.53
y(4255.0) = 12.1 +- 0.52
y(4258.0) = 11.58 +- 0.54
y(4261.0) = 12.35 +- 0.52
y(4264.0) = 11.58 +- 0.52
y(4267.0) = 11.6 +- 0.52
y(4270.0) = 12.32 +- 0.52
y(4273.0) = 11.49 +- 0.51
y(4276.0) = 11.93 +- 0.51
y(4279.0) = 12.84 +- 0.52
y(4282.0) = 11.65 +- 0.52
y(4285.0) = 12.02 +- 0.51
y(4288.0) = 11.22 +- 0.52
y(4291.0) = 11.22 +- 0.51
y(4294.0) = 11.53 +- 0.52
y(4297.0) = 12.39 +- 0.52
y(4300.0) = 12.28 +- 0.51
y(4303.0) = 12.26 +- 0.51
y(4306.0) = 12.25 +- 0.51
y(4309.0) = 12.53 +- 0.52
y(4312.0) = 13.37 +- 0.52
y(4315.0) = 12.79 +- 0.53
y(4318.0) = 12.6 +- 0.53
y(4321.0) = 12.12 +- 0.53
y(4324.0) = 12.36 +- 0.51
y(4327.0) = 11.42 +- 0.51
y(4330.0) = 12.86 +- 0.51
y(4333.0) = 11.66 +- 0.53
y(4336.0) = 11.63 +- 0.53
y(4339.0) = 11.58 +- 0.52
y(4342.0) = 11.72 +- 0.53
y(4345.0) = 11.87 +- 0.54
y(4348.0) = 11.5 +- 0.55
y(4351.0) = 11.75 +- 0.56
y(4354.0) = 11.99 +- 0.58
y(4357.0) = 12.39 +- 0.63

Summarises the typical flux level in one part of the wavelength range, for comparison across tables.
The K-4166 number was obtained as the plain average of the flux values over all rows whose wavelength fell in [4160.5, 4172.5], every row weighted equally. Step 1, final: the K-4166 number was 12.2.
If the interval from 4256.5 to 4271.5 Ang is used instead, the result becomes 11.9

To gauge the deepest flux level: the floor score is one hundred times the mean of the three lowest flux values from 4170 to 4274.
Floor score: 1145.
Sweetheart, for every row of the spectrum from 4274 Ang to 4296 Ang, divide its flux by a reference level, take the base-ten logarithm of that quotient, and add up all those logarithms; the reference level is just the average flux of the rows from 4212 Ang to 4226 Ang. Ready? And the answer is -0.20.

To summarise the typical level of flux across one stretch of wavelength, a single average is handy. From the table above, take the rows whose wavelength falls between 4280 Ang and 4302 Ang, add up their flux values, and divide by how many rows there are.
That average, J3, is 11.8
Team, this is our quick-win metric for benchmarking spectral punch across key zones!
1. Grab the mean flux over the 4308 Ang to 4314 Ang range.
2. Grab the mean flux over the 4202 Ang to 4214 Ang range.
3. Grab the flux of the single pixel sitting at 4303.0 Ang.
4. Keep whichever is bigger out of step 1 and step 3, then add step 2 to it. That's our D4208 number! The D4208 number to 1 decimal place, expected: 25.4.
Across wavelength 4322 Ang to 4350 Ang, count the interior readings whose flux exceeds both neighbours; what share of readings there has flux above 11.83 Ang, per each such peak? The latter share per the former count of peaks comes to 0.17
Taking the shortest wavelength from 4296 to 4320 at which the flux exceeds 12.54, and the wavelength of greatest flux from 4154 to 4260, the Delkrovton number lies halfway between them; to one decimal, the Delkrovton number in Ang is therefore 4235.5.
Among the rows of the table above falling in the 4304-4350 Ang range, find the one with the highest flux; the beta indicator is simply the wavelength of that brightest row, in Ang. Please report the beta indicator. 4312.0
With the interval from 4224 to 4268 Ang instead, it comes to 4231.0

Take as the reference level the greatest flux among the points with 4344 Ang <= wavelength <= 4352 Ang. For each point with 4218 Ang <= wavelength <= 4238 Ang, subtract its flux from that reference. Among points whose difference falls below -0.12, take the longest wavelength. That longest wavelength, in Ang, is 4237.0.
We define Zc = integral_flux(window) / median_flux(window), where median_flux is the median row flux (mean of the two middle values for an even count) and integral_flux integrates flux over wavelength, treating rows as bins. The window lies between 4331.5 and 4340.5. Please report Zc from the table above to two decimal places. 8.99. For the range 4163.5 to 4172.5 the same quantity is 9.29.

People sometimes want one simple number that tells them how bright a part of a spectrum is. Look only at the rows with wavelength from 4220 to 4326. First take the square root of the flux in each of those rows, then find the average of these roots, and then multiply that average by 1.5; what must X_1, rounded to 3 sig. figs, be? 5.23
